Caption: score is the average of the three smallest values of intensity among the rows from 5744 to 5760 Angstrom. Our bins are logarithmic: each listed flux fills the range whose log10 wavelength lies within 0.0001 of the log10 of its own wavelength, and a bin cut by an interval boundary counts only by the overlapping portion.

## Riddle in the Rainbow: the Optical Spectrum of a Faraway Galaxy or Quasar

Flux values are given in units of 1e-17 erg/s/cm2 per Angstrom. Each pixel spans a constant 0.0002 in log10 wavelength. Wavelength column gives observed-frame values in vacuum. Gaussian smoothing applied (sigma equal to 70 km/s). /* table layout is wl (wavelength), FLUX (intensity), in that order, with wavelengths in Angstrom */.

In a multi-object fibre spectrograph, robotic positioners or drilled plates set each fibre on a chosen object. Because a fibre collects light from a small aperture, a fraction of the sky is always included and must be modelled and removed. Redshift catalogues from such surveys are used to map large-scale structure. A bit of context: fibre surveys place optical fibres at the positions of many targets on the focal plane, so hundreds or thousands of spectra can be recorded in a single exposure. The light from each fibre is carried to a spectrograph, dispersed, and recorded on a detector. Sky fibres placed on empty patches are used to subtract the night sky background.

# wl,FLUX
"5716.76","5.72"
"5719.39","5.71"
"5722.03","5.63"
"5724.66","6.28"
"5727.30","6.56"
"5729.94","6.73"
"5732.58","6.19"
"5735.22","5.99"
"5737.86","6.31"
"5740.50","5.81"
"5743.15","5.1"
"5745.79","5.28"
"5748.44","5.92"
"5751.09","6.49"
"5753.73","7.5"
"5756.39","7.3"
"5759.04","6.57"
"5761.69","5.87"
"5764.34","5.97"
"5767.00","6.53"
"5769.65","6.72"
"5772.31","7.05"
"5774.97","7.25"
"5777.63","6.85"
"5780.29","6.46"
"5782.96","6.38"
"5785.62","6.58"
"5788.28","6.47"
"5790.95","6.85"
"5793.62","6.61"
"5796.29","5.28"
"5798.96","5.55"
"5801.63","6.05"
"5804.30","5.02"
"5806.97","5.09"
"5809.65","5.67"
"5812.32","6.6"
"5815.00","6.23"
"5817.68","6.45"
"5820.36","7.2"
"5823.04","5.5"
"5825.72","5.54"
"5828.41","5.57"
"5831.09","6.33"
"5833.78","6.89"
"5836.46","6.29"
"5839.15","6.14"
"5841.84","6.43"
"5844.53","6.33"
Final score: 5.9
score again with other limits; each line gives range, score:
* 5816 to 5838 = 5.5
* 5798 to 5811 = 5.2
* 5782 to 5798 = 6.0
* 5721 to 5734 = 6.0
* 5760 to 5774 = 6.1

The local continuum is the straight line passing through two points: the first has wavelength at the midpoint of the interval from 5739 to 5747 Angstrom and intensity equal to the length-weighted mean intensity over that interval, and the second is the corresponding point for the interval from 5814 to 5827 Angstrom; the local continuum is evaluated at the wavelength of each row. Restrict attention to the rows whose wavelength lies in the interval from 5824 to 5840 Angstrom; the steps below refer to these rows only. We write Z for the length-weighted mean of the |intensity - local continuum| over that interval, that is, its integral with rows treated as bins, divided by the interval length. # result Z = 0.4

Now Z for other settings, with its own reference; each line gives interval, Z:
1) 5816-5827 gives 0.7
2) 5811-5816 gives 0.3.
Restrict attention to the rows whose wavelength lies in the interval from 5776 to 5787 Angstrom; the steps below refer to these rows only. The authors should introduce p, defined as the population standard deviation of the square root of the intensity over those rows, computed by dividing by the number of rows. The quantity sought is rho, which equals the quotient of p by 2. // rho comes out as 0.02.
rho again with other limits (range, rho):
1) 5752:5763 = 0.06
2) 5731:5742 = 0.02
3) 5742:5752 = 0.06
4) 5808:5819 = 0.04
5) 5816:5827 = 0.07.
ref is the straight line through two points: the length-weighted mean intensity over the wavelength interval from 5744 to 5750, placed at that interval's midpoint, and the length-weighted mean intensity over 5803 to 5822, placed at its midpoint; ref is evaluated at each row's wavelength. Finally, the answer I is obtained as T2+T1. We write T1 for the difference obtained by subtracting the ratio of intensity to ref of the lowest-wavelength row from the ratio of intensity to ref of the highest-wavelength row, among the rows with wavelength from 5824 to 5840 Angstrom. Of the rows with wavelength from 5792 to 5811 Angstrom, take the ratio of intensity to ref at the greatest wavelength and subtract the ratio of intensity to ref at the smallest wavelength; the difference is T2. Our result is -0.1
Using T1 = 0.08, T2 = -0.18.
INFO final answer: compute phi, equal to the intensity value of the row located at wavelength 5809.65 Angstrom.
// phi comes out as 5.67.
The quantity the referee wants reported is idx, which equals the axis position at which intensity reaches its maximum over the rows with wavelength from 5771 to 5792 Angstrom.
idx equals 5774.97 Angstrom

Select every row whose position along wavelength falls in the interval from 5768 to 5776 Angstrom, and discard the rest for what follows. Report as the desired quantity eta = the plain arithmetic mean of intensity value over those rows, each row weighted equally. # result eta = 7.01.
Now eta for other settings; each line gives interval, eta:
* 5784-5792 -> 6.63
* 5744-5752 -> 5.90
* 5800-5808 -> 5.39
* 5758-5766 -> 6.14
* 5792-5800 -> 5.81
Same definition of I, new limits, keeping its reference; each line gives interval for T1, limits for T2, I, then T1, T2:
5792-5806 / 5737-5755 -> -0.1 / -0.28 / 0.19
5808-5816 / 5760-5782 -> 0.2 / 0.09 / 0.08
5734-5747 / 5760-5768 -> 0.0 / -0.14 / 0.11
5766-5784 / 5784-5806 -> -0.3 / -0.05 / -0.28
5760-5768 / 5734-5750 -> 0.1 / 0.11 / -0.03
